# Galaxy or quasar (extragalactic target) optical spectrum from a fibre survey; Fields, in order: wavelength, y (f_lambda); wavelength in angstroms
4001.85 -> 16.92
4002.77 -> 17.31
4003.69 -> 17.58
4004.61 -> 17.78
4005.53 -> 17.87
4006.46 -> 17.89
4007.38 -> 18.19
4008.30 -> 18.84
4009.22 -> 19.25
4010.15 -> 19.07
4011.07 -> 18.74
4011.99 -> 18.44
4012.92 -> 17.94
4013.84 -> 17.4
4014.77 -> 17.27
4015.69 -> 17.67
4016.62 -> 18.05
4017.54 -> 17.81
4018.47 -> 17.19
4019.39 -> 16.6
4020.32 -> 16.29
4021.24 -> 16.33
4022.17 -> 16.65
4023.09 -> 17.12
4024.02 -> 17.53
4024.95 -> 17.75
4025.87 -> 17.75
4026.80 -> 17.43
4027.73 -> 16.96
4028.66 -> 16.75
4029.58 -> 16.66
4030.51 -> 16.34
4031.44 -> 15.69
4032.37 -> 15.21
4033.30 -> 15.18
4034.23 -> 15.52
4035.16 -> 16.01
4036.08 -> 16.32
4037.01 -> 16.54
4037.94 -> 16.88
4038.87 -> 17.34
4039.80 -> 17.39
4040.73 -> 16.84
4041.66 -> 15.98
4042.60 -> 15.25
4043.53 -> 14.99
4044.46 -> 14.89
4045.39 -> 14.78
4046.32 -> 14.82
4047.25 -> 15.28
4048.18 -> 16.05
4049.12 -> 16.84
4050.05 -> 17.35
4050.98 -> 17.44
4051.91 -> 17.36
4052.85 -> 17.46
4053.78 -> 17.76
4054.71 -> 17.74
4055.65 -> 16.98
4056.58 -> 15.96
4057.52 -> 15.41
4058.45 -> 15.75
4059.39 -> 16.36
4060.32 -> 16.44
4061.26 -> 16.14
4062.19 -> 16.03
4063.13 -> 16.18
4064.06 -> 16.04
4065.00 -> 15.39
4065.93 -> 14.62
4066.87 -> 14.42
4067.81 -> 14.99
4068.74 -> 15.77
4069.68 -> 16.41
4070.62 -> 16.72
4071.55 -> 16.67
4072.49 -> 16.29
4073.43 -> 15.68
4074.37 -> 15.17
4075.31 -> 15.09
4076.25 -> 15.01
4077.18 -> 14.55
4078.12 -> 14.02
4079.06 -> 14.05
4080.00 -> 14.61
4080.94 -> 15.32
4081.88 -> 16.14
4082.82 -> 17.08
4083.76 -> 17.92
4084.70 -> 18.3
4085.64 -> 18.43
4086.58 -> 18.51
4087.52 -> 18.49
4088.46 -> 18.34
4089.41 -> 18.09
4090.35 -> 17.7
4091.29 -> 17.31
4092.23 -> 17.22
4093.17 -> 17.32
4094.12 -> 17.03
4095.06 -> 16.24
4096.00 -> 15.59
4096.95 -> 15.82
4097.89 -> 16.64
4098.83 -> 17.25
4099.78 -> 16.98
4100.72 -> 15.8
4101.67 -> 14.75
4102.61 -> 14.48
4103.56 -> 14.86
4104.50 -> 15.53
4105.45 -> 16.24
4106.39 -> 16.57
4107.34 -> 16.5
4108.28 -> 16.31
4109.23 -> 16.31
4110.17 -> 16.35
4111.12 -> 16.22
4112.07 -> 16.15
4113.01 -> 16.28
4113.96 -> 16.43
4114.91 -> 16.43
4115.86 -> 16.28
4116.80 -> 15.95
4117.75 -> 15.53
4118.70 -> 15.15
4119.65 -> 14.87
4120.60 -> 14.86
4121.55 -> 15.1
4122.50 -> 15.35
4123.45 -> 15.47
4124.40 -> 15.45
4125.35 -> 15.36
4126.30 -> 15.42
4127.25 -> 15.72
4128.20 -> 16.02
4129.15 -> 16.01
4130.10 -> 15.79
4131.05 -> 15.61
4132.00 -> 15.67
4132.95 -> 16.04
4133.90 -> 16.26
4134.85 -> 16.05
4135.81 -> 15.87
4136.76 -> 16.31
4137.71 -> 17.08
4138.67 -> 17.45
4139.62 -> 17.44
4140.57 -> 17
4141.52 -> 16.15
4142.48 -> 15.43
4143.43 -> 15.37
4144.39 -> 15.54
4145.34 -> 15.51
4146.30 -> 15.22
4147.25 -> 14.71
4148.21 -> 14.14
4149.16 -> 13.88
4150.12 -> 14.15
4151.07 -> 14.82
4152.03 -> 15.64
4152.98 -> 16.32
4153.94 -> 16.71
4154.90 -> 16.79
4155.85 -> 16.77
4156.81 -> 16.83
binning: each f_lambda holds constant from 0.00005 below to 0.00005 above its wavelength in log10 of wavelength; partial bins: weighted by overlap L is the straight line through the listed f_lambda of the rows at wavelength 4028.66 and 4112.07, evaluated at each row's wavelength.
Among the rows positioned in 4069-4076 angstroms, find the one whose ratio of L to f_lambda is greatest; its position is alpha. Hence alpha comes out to 4075.31 angstroms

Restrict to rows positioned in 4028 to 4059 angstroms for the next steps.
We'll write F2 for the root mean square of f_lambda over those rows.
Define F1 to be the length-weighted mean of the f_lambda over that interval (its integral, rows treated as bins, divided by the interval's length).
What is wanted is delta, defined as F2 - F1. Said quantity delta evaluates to 0.023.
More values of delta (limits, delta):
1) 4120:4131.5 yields 0.012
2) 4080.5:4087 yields 0.032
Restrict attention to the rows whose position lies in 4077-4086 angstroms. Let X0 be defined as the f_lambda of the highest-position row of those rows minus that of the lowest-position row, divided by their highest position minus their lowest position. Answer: 0.46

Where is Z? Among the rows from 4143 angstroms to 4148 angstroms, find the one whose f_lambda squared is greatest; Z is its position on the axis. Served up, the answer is 4144.39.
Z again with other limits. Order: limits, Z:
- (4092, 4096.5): 4093.17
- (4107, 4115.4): 4107.34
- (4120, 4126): 4123.45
